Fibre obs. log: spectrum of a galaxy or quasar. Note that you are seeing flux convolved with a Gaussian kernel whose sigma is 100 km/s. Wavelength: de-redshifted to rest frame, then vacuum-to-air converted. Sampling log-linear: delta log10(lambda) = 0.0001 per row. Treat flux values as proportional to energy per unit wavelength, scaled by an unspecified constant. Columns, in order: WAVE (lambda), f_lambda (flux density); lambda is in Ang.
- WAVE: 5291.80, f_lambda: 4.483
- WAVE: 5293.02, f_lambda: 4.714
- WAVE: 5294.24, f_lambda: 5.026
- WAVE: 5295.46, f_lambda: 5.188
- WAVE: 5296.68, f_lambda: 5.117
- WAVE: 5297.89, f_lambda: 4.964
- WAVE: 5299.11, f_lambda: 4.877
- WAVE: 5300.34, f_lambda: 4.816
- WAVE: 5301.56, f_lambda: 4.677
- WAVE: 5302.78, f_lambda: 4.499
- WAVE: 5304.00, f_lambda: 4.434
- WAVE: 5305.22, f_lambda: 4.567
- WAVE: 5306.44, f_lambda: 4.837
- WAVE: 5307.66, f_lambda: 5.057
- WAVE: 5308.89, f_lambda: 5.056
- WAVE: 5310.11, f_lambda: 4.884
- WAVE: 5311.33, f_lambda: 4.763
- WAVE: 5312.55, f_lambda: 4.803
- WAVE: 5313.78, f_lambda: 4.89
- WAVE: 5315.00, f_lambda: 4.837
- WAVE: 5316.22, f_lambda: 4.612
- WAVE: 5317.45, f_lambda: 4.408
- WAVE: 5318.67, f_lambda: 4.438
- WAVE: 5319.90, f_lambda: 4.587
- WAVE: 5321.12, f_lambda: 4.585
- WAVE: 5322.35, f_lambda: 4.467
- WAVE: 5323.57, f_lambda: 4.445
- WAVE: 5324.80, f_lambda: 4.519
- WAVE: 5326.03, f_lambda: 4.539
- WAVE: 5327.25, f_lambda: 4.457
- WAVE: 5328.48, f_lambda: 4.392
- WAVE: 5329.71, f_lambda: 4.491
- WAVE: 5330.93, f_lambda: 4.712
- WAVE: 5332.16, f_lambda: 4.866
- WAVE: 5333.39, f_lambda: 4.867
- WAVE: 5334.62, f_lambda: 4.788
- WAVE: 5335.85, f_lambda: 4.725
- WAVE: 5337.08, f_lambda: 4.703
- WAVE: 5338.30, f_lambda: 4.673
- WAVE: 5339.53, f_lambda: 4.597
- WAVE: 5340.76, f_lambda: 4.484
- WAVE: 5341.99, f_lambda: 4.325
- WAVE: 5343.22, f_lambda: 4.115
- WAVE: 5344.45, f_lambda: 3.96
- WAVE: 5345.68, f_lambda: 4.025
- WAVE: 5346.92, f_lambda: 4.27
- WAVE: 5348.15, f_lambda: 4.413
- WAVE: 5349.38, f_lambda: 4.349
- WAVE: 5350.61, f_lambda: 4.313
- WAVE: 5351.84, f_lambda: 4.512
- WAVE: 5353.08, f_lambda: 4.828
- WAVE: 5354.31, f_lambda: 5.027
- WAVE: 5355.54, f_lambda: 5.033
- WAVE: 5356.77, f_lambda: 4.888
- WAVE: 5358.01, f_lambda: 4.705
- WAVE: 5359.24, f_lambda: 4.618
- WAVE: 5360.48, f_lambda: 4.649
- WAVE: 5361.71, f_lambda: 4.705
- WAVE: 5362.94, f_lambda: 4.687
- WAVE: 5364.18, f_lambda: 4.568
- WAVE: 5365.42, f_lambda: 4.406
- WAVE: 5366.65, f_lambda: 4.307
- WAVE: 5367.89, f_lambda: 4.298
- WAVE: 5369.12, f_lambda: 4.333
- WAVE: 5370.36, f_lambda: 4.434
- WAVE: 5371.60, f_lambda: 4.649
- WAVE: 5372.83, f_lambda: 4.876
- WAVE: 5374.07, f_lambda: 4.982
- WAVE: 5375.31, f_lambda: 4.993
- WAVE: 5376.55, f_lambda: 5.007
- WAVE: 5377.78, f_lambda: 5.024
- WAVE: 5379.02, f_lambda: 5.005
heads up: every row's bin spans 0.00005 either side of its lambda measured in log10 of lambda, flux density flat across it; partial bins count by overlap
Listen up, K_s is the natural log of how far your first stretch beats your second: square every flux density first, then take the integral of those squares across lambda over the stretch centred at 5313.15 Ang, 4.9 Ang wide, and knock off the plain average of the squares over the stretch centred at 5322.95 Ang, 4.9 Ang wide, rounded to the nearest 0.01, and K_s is 4.54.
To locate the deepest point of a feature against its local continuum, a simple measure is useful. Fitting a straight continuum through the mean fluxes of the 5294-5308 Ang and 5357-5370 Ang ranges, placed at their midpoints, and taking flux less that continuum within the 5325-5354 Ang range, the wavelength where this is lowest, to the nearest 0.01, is 5344.45 Ang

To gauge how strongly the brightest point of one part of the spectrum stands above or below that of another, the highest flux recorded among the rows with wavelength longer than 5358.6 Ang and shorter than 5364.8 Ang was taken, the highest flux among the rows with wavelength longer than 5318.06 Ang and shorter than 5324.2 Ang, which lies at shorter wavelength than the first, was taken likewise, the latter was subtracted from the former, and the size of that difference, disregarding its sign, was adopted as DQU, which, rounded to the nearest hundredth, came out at 0.12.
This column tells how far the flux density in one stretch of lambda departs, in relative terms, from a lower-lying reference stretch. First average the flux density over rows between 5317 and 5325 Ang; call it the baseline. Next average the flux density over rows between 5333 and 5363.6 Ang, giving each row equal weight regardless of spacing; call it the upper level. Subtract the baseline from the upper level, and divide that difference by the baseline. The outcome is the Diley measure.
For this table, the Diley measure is 0.017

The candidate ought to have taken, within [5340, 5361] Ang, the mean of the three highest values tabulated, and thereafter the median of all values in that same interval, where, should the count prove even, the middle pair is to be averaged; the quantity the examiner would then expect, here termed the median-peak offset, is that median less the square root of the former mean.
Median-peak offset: 2.25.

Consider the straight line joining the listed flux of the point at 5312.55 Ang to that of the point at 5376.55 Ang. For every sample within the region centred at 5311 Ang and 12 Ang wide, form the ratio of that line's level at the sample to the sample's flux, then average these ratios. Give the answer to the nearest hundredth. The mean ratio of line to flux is 0.99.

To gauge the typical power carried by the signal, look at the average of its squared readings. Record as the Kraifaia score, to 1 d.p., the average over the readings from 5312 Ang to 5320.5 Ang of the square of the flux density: 21.7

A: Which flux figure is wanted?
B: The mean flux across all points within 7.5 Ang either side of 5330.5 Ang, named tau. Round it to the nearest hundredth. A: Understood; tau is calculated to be 4.63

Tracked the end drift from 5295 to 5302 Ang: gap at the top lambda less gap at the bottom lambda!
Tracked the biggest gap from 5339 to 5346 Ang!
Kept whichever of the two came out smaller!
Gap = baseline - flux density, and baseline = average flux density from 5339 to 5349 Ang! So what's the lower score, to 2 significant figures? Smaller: 0.31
